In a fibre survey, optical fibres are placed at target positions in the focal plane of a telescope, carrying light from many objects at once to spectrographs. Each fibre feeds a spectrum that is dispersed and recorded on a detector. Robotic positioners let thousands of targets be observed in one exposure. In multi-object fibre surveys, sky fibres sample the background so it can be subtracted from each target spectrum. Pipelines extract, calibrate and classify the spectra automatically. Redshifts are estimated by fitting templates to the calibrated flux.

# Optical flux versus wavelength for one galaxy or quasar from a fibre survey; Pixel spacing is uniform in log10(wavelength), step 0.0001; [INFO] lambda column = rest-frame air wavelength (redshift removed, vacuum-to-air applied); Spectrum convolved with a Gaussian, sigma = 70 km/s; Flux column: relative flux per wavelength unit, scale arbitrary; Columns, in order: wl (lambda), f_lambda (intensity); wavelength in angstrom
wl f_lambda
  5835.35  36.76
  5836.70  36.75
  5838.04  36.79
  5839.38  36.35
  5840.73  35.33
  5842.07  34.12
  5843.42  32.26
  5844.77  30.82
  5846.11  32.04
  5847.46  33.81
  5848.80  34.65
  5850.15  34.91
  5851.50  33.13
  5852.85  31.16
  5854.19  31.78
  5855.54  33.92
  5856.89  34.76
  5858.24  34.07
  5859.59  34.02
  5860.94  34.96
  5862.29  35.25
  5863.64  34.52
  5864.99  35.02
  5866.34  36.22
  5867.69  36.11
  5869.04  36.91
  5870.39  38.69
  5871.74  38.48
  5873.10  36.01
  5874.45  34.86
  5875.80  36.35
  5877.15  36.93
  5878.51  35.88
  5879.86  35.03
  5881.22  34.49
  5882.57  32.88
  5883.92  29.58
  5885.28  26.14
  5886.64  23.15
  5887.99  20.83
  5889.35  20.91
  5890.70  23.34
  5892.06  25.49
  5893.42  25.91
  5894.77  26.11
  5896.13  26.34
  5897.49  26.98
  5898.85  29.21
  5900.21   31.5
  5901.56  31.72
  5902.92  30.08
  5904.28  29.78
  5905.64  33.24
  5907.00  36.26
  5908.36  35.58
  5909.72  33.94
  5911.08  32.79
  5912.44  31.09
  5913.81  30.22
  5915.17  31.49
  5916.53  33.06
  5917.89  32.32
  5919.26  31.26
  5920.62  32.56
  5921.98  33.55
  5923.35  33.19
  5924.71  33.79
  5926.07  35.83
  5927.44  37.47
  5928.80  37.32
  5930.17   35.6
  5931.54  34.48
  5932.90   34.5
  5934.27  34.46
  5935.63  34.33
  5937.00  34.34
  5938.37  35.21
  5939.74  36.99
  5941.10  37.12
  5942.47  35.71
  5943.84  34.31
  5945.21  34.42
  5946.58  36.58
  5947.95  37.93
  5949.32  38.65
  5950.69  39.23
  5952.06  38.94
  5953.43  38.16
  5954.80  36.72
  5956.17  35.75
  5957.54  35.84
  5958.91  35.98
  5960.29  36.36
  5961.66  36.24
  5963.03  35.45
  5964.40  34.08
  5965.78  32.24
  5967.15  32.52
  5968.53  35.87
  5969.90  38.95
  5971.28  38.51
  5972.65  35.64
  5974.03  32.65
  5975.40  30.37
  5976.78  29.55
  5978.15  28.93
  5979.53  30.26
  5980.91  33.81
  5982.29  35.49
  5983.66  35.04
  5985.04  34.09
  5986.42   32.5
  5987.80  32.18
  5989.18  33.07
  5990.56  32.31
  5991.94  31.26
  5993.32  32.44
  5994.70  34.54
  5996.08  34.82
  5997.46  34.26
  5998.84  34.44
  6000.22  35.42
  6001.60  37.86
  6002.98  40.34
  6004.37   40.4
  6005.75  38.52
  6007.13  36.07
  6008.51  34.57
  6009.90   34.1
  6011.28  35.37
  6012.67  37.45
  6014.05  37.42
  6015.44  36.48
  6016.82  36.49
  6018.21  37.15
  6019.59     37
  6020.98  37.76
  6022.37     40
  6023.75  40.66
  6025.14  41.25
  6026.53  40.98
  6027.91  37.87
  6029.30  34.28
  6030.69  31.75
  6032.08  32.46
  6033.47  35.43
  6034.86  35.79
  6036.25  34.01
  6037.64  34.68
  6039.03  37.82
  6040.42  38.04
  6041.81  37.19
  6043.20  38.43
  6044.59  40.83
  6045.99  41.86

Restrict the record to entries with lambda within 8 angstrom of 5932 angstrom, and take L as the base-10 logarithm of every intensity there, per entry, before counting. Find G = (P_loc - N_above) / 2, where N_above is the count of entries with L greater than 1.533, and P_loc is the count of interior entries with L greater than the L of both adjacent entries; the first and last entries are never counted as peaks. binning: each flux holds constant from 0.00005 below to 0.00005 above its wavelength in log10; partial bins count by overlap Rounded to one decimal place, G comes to -4.5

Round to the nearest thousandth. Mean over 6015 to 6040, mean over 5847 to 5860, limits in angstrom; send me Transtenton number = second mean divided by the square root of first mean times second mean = 0.956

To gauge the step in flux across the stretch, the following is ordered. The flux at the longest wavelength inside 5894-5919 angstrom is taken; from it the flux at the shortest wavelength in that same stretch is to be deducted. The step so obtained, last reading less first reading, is 6.21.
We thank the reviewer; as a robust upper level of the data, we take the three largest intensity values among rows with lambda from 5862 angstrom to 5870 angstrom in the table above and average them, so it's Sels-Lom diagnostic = 36.4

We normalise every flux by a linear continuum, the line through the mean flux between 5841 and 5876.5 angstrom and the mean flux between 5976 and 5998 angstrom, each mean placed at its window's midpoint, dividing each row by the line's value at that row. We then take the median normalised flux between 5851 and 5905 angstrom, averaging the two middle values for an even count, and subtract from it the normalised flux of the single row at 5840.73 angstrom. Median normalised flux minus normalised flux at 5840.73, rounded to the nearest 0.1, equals 0.0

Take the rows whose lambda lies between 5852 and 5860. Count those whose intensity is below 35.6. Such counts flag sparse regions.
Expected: 6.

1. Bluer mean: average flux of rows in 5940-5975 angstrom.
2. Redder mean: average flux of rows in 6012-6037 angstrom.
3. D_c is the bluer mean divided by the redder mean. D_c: 0.98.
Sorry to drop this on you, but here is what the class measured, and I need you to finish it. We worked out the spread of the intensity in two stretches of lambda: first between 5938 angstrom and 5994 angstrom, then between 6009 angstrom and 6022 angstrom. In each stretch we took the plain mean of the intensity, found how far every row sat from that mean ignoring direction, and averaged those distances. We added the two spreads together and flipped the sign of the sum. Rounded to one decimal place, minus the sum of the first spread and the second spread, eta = -3.1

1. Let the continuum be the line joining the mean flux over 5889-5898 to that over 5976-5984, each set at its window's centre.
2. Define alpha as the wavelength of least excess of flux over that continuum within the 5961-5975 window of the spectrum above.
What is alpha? 5974.03 angstrom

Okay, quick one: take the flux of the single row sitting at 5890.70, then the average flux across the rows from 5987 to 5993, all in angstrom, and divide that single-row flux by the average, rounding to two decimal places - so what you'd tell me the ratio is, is 0.72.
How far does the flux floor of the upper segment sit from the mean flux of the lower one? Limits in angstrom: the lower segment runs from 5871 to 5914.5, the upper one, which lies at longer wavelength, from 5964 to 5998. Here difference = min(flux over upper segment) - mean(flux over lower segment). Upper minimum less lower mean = -1.7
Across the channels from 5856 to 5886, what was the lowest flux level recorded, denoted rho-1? 26.14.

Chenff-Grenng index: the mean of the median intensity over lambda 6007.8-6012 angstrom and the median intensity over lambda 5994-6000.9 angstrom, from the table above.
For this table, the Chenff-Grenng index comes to 34.6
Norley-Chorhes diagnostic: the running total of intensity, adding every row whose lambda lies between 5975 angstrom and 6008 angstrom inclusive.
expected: 818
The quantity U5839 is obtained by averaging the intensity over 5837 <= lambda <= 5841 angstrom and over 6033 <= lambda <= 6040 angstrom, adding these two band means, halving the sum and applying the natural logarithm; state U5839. 3.58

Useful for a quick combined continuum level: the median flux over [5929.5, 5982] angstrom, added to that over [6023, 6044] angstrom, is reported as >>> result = 72.8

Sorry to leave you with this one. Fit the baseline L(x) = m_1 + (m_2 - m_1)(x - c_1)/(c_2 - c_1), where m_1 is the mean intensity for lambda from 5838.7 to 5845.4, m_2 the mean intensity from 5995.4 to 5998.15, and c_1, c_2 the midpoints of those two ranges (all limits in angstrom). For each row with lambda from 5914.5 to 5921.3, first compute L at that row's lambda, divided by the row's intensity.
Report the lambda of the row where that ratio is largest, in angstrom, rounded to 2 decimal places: 5919.26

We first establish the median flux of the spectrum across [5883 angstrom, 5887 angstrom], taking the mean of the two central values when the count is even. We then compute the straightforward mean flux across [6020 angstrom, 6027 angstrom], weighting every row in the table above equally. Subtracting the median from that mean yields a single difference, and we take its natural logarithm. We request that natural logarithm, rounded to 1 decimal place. 2.6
